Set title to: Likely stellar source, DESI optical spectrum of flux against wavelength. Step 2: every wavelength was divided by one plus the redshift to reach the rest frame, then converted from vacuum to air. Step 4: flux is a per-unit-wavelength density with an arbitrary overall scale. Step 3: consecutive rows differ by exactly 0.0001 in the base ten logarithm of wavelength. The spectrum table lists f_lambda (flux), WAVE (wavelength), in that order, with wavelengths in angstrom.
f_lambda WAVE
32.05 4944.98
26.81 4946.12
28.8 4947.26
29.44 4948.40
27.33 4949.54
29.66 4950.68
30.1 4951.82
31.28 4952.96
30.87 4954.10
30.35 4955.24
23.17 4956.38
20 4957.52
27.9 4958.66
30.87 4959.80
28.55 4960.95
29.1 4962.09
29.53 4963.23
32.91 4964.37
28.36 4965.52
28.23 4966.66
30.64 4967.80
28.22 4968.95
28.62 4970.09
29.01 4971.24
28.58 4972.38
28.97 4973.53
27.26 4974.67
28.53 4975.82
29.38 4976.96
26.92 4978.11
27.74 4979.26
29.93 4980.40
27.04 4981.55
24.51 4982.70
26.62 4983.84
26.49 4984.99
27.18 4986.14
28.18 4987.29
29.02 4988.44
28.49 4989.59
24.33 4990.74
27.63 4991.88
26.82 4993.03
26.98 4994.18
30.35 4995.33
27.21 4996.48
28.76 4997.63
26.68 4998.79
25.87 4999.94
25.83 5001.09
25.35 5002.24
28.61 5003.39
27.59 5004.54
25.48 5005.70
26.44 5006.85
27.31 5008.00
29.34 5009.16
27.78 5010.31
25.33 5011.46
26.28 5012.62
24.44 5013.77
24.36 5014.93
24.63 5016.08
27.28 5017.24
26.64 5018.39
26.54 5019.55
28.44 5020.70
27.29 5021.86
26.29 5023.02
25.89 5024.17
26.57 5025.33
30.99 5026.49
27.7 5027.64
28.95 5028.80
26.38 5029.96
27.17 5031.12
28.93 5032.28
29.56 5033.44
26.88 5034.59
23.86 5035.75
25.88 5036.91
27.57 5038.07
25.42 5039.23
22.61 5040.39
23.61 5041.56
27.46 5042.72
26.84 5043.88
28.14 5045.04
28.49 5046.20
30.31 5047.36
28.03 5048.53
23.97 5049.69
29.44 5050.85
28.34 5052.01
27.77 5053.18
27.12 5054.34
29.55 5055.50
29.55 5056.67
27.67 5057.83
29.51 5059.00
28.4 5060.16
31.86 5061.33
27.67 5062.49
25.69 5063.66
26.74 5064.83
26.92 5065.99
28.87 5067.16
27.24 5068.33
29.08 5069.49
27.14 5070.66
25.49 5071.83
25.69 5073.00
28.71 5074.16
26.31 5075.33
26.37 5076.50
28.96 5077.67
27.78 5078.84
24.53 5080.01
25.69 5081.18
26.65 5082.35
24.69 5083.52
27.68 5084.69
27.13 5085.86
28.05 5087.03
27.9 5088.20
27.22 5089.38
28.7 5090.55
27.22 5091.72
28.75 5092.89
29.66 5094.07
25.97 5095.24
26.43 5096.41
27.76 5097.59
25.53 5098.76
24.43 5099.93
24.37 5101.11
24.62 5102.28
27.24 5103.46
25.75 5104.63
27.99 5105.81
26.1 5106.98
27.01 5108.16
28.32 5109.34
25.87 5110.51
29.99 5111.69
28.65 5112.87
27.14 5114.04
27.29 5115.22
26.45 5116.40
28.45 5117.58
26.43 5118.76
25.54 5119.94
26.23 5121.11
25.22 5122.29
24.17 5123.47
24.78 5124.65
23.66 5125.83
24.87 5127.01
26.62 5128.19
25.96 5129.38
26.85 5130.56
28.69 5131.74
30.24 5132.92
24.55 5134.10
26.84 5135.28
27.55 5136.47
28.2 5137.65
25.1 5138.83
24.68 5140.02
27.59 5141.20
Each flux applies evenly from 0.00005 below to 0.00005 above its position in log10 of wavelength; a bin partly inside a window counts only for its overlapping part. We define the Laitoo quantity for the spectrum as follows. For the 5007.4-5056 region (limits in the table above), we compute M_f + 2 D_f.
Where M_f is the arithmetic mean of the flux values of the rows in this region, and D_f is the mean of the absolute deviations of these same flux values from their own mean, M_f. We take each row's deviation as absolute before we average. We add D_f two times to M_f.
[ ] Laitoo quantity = 30.0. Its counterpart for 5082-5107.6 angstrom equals 29.3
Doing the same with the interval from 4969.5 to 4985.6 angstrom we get 30.2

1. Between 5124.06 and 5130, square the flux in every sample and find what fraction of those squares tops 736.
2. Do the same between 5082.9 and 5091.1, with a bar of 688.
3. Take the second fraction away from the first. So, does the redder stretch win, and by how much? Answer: -0.86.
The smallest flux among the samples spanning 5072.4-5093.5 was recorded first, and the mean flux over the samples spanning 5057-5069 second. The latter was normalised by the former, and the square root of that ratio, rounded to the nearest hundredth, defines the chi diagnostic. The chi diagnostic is 1.07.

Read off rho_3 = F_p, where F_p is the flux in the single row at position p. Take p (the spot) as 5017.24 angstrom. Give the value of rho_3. 27.28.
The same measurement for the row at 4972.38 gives 28.58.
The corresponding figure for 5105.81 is 27.99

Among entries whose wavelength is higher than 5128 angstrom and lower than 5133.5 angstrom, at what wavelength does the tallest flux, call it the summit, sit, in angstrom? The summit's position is 5132.92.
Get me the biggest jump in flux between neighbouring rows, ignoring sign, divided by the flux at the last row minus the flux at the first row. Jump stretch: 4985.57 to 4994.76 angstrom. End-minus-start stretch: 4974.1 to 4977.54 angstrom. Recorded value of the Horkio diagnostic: 2.0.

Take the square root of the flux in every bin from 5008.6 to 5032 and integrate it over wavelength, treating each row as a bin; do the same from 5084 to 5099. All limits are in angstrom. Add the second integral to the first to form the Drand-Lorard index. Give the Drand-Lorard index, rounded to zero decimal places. 200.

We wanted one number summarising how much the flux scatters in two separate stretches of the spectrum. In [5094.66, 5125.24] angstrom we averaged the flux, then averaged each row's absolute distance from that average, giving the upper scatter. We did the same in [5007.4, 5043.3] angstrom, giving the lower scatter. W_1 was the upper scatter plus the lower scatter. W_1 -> 2.62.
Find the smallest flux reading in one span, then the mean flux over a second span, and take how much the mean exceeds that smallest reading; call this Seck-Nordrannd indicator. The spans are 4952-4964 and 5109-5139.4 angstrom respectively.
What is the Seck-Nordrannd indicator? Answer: 6.7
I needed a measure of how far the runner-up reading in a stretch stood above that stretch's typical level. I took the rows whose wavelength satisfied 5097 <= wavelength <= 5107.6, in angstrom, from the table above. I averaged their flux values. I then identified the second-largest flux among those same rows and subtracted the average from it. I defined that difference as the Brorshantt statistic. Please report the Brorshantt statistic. 1.8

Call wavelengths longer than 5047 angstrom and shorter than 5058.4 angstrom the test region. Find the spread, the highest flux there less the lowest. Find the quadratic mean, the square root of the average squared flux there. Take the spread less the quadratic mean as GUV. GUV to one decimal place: -21.9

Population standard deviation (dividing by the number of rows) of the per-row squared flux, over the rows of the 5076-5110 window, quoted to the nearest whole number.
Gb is 78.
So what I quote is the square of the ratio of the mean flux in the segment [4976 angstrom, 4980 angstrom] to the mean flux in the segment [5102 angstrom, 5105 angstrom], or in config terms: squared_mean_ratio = 1.2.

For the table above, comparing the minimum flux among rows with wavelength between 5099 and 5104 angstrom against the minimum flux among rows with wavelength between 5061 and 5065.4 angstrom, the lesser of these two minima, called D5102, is 24.4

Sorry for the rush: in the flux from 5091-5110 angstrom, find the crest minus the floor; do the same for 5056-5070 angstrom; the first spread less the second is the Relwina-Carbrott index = -0.9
